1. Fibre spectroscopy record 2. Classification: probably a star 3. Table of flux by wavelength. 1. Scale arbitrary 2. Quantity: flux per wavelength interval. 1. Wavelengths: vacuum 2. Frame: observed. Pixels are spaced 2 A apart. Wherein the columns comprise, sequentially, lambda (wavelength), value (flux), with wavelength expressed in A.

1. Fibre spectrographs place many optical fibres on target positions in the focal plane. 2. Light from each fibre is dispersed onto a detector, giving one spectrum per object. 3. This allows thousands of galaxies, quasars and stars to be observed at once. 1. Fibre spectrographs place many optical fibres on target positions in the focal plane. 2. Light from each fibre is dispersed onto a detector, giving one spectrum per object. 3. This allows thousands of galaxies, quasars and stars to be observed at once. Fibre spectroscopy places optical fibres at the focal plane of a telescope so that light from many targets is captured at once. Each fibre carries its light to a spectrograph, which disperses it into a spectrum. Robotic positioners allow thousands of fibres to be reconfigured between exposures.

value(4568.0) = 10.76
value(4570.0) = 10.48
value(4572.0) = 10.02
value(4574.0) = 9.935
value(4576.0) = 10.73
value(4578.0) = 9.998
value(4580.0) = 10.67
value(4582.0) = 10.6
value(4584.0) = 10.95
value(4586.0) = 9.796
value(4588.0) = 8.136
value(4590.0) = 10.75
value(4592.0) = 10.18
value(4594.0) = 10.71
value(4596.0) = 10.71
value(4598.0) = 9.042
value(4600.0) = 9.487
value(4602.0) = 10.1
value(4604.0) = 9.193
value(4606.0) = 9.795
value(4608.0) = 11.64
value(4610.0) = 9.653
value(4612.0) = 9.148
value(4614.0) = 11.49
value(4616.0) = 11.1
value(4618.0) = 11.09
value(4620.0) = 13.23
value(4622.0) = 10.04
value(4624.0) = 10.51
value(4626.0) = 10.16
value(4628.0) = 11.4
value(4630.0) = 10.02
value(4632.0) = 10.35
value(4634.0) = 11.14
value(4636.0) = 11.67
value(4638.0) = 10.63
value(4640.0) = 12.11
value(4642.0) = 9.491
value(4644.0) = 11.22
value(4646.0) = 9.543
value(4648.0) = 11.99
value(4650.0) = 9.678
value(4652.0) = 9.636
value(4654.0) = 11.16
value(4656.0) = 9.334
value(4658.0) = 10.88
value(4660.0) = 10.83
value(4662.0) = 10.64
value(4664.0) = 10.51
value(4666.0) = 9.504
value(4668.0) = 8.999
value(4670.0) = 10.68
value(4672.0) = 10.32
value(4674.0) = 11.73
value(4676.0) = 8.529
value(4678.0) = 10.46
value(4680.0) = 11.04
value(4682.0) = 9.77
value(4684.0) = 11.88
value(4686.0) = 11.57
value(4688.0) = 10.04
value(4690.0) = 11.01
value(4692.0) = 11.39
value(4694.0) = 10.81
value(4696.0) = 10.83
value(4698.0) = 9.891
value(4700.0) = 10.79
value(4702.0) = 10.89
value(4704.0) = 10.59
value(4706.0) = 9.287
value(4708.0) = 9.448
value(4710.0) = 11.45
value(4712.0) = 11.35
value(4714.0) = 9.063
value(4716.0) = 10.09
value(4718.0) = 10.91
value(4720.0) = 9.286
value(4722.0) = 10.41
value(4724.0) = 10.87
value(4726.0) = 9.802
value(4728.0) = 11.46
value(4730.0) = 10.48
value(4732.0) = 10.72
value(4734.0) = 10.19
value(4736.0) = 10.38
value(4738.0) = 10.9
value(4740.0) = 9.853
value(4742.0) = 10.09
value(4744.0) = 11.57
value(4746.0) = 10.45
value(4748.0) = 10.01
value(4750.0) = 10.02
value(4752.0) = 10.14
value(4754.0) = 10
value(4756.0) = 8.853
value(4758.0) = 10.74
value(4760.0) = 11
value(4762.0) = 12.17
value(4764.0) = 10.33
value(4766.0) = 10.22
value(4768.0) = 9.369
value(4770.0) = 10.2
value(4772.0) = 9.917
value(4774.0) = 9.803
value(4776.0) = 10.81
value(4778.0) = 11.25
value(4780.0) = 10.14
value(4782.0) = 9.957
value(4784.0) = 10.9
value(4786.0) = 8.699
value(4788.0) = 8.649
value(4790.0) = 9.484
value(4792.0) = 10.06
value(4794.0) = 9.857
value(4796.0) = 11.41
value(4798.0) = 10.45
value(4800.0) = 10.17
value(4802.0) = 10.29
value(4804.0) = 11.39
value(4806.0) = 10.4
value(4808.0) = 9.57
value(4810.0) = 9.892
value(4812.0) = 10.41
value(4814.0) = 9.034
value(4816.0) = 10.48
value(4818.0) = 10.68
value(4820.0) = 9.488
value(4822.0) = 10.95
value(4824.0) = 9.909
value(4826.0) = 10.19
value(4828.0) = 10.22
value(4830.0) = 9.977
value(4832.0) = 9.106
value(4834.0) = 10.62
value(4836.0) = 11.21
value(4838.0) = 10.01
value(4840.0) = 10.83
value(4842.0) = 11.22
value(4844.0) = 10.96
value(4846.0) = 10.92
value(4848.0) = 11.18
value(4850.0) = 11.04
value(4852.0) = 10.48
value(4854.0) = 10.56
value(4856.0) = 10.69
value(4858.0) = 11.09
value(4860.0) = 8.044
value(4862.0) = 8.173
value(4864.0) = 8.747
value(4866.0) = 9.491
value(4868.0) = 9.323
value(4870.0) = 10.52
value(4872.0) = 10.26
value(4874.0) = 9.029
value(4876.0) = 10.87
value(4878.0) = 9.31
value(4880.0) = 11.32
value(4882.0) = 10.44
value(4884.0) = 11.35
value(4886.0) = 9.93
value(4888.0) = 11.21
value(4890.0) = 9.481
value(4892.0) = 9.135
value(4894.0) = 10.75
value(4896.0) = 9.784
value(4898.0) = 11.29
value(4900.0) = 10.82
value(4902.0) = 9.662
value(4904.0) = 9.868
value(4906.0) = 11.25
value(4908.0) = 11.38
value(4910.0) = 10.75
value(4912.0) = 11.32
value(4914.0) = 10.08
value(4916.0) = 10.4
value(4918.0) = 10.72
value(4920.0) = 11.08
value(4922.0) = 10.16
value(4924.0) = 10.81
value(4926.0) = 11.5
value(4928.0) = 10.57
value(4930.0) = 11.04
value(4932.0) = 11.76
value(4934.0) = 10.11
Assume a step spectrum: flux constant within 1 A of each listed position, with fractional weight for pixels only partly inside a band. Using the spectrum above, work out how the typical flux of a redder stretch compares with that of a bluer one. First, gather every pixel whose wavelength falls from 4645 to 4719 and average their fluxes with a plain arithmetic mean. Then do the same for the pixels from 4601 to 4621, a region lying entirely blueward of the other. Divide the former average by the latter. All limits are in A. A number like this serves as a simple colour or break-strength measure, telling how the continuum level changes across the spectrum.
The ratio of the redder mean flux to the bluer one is 0.98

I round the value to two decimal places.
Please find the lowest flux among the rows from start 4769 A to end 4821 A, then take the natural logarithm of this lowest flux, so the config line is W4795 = 2.16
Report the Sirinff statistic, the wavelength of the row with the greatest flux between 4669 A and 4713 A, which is 4684.0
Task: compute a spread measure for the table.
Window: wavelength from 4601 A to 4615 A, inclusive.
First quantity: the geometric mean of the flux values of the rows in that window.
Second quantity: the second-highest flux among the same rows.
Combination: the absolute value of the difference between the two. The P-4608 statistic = 1.4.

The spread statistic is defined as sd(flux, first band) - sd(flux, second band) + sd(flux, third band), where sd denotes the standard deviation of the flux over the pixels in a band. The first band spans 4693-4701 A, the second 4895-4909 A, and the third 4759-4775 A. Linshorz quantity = 0.5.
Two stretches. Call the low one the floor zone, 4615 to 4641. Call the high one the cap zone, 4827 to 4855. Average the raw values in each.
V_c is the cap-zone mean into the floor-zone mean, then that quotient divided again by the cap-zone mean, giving 0.098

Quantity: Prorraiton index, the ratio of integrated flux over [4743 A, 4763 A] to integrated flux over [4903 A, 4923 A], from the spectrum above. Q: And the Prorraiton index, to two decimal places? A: 0.98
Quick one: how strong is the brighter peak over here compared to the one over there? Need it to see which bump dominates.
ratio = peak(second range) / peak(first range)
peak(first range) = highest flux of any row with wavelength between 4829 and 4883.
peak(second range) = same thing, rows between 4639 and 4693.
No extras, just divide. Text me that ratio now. 1.07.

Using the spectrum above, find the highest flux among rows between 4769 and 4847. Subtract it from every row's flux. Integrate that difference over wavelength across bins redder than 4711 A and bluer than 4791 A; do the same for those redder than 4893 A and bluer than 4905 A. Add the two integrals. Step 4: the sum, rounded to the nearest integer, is -104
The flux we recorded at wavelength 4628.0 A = 11.4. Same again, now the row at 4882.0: 10.44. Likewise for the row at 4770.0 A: 10.2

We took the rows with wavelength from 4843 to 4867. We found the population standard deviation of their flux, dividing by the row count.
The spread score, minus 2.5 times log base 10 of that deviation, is -0.13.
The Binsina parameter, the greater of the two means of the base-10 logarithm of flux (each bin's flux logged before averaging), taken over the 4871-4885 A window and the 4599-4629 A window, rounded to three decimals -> 1.020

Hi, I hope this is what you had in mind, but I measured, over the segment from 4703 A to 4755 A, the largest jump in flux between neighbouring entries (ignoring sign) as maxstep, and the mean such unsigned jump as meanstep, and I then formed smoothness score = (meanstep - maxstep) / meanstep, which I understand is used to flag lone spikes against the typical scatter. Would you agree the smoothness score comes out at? -1.76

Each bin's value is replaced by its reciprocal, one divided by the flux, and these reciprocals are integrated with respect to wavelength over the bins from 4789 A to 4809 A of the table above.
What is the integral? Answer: 1.95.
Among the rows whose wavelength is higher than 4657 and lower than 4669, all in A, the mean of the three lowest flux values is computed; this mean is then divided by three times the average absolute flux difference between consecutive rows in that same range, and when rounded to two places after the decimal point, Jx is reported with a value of 8.57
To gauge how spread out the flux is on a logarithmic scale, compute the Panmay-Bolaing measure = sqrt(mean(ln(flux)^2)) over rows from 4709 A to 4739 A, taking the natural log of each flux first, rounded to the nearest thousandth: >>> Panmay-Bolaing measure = 2.349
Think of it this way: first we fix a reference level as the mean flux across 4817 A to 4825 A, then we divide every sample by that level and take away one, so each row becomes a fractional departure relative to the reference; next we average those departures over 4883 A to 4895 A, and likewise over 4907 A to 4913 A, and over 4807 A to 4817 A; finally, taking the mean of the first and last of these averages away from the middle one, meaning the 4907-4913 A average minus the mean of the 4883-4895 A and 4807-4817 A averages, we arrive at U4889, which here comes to 0.10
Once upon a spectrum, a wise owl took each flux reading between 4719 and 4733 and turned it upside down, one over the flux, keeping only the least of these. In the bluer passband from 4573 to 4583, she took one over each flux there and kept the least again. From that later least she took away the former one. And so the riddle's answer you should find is 0.006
